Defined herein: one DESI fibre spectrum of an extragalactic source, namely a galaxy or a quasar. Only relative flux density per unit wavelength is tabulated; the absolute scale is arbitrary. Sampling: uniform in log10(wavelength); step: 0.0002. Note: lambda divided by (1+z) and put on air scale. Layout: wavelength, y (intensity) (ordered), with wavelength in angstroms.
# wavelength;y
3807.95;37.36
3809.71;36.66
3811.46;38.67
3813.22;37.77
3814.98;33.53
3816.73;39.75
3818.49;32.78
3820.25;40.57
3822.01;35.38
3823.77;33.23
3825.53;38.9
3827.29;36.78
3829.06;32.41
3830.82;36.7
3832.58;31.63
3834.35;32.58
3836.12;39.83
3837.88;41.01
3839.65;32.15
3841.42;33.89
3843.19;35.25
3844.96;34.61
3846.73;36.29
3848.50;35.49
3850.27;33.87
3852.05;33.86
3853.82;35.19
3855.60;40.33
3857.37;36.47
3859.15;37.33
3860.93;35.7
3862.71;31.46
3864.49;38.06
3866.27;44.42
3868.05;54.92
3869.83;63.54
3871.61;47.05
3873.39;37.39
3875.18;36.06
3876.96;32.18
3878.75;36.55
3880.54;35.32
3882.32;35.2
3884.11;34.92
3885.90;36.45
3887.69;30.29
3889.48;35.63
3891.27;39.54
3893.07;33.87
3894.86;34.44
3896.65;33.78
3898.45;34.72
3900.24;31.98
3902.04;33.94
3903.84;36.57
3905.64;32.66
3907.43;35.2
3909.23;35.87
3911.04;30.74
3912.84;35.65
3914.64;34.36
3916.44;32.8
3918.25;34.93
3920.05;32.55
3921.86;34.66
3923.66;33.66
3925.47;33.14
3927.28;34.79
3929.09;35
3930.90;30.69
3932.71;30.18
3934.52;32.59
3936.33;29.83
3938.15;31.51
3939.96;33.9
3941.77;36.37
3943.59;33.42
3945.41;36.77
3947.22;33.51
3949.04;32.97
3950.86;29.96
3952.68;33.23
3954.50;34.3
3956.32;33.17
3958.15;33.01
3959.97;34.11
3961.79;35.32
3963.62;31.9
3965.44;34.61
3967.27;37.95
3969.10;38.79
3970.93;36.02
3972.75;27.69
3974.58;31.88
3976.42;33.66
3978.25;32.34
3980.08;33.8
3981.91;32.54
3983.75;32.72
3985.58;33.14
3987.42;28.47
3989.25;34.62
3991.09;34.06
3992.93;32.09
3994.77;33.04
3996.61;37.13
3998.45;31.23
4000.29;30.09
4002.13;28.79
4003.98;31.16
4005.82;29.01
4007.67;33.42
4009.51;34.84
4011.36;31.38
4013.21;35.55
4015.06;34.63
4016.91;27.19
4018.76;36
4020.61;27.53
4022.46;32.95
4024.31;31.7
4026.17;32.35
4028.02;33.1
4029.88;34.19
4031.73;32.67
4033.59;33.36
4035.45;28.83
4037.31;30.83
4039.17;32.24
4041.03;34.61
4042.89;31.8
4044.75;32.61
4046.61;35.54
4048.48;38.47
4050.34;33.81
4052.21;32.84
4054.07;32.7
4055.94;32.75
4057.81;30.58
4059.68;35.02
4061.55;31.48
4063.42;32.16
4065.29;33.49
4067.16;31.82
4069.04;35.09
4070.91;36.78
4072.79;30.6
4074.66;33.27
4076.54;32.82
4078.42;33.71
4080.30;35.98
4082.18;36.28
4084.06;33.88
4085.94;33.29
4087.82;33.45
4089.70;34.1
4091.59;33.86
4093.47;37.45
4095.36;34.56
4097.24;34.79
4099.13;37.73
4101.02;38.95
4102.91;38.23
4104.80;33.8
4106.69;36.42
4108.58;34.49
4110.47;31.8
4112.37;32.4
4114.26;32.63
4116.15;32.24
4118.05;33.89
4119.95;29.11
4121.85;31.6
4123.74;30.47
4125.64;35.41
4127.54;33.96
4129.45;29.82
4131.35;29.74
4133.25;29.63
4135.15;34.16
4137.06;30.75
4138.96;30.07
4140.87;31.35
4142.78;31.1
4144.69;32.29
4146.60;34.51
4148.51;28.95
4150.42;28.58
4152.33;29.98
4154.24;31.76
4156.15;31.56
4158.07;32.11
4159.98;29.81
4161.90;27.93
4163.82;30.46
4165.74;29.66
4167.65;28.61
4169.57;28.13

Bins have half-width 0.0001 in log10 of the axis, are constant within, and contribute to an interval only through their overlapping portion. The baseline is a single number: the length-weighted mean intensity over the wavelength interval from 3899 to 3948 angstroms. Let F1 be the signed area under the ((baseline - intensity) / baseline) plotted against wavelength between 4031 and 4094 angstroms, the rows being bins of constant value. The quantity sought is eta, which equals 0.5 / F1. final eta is 1.7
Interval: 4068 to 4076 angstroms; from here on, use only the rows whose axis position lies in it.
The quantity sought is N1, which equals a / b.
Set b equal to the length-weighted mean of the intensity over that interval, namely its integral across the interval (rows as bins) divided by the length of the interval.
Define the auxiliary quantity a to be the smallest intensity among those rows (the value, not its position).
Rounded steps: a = 30.6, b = 34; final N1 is 0.90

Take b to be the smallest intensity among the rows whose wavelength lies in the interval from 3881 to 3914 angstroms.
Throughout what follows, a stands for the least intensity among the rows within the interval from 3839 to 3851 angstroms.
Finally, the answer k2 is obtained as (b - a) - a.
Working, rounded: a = 32.15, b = 30.29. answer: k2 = -34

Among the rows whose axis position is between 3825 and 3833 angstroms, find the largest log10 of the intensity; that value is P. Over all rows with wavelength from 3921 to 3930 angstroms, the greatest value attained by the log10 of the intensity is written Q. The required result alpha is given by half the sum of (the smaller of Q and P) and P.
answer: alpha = 1.57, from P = 1.59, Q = 1.54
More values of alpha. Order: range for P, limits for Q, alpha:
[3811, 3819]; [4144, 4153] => 1.57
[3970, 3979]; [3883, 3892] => 1.56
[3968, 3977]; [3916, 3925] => 1.57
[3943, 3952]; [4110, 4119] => 1.55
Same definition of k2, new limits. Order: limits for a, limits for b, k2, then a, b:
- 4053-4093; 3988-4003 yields -32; 30.58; 28.79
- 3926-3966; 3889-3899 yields -26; 29.83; 33.78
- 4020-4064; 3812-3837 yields -23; 27.53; 31.63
